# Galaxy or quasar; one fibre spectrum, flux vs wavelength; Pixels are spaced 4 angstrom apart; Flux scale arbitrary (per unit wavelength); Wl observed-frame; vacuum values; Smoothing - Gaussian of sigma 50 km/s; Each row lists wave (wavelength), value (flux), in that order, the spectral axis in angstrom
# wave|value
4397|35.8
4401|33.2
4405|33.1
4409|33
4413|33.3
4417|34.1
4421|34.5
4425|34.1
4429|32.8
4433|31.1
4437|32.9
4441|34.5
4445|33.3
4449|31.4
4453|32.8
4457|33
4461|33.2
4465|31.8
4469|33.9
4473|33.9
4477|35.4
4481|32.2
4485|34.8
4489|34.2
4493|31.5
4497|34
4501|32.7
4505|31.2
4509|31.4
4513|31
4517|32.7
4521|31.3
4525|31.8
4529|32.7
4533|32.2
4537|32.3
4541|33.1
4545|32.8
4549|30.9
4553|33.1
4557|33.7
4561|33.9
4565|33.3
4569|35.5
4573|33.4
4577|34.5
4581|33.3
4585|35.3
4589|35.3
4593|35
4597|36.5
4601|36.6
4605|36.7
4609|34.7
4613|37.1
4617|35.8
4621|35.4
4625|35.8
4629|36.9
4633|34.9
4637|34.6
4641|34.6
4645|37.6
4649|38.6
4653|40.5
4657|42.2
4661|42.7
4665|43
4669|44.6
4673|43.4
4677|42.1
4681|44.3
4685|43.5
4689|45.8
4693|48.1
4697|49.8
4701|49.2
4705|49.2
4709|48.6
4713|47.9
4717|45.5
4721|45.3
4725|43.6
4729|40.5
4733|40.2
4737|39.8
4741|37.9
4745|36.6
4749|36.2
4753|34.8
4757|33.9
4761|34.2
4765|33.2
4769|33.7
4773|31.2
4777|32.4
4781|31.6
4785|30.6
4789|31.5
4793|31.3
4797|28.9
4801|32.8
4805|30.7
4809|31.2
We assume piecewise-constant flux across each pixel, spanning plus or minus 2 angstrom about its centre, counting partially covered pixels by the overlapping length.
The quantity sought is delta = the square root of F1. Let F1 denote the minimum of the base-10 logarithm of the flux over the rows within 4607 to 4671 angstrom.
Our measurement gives 1.24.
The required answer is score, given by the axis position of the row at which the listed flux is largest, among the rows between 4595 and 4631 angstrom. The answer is 4613 angstrom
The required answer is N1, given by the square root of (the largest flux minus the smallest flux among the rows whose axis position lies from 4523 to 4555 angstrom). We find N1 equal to 1.48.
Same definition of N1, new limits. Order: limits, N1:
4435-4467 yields 1.76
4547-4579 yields 2.14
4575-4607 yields 1.84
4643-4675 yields 2.65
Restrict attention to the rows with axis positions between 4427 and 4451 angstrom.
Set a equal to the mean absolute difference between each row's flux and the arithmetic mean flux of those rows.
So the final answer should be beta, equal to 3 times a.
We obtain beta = 2.8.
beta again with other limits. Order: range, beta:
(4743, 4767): 3.2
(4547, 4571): 2.9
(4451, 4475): 1.7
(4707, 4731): 6.4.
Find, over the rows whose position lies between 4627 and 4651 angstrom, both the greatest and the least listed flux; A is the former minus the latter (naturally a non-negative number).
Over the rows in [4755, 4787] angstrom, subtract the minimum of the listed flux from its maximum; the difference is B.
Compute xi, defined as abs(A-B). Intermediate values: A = 4.0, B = 3.6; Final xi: 0.4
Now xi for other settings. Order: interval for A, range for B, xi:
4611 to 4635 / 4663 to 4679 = 0.3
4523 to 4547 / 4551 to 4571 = 1.1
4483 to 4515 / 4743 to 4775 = 1.6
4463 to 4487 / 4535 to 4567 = 0.6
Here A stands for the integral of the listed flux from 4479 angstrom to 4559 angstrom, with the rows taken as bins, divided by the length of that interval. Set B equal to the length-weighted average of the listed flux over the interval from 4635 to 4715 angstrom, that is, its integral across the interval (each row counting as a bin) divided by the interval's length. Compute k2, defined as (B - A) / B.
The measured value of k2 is 0.25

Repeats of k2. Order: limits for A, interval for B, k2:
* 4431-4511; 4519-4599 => 0.02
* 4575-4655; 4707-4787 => 0.05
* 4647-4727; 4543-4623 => -0.30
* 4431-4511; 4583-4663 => 0.11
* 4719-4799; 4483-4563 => -0.09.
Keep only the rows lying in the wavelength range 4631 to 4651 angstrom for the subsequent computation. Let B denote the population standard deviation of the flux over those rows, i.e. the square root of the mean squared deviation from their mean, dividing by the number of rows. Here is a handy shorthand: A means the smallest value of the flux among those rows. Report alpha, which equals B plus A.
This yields 36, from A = 34.6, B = 1.7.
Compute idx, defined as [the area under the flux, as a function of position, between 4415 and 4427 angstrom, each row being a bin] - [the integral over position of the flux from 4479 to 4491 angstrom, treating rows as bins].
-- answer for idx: 6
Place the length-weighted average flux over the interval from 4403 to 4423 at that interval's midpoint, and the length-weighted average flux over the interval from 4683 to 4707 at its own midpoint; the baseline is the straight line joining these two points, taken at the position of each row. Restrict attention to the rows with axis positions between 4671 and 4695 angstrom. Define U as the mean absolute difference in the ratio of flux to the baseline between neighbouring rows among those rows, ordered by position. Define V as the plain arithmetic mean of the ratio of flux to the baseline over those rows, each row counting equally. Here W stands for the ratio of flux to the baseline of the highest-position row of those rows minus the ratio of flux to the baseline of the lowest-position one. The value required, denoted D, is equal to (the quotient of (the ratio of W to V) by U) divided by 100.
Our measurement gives 0.023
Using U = 0.037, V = 0.95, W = 0.08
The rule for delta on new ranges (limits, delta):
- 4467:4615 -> 1.22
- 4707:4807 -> 1.21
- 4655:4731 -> 1.27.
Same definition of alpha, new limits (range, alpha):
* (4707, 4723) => 47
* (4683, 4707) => 46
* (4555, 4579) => 34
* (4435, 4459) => 32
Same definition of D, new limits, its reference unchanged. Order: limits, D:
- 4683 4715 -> 0.025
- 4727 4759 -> -0.093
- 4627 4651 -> 0.008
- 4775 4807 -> -0.026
